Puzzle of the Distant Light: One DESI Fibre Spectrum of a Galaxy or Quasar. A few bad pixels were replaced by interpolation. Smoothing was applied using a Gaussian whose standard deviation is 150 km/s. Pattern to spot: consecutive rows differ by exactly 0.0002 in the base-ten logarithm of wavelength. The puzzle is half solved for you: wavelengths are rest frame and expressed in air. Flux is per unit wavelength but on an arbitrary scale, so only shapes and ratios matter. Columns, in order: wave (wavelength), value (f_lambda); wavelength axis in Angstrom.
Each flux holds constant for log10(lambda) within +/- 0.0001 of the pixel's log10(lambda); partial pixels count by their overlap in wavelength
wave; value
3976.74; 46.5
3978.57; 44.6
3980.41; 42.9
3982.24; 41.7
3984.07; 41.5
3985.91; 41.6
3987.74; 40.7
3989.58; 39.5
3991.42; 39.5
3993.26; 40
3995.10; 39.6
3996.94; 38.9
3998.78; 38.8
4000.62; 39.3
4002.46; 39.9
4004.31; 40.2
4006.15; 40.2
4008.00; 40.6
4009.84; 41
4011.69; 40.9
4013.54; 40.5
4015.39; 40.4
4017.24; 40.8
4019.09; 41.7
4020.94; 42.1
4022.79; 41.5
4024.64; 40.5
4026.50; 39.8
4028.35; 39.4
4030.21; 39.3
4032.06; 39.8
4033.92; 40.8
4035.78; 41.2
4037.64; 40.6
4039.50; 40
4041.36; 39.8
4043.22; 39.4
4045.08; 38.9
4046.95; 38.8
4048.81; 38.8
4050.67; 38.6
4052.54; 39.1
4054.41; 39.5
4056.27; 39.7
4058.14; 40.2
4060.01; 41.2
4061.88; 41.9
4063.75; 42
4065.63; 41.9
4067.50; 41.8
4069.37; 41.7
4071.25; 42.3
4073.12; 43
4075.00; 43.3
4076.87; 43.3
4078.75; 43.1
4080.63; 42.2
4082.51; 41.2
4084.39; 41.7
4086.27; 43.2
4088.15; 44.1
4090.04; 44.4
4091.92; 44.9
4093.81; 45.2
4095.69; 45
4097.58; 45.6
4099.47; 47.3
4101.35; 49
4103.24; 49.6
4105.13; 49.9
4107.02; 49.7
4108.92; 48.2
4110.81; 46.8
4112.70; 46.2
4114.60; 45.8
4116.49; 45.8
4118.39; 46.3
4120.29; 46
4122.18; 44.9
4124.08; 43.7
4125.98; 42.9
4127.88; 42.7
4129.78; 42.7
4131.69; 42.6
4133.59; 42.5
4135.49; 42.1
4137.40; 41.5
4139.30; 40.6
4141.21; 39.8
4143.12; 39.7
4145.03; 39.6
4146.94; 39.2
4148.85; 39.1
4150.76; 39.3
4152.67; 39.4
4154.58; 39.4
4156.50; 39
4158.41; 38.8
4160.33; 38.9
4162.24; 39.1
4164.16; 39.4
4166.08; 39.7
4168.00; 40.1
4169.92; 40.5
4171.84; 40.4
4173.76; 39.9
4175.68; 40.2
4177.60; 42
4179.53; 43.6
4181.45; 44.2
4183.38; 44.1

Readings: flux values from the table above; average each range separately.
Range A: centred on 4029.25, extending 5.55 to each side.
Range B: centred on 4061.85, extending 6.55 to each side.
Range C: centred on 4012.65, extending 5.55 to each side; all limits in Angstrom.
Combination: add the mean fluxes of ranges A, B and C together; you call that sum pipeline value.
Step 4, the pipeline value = 122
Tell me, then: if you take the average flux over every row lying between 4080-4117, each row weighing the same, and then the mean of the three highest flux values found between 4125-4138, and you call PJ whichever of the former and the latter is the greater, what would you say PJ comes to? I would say 45.8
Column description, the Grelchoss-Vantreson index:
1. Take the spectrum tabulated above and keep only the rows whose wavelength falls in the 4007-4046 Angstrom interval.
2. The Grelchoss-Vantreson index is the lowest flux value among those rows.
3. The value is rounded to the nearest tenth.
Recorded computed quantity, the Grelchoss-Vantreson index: 38.9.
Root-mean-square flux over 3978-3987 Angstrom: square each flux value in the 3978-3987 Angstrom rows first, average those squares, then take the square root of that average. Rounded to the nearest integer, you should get 42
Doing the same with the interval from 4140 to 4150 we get 39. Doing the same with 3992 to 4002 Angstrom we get 39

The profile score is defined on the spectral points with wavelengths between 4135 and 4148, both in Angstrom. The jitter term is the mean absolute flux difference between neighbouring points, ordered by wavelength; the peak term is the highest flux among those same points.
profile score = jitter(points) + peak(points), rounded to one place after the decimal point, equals 42.6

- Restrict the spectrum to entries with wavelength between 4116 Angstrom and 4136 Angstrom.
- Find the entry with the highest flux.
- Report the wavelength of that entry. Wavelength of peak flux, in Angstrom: 4118.39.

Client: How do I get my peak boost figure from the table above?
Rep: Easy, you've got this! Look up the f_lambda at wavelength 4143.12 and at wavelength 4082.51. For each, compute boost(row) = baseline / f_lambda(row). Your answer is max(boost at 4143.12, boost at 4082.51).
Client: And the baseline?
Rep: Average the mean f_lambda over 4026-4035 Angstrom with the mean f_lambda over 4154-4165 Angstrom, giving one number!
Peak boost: 0.99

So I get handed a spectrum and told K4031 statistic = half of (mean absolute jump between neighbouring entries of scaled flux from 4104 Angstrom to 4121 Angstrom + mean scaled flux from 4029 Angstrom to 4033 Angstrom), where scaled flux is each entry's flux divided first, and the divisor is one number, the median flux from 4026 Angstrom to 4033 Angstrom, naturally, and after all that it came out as 0.507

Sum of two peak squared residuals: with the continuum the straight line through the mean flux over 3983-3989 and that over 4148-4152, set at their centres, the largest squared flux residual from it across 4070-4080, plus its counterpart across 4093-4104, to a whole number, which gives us 106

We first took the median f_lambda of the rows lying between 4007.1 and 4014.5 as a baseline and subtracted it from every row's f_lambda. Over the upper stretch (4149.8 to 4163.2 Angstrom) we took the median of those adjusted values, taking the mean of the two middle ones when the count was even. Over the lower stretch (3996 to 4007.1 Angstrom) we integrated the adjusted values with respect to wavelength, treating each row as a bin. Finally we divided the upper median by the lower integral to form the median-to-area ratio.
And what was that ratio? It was 0.12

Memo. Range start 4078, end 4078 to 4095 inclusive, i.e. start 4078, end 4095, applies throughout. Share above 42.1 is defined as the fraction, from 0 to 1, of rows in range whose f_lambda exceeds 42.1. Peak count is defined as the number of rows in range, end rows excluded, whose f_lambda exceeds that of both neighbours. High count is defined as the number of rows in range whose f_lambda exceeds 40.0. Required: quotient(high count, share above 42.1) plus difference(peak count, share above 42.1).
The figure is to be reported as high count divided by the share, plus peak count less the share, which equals 10.8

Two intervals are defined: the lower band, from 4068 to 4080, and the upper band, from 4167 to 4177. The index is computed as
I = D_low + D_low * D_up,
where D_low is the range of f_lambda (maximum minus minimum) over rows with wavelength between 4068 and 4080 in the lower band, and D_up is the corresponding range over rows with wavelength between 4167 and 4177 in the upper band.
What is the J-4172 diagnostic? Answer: 2.6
